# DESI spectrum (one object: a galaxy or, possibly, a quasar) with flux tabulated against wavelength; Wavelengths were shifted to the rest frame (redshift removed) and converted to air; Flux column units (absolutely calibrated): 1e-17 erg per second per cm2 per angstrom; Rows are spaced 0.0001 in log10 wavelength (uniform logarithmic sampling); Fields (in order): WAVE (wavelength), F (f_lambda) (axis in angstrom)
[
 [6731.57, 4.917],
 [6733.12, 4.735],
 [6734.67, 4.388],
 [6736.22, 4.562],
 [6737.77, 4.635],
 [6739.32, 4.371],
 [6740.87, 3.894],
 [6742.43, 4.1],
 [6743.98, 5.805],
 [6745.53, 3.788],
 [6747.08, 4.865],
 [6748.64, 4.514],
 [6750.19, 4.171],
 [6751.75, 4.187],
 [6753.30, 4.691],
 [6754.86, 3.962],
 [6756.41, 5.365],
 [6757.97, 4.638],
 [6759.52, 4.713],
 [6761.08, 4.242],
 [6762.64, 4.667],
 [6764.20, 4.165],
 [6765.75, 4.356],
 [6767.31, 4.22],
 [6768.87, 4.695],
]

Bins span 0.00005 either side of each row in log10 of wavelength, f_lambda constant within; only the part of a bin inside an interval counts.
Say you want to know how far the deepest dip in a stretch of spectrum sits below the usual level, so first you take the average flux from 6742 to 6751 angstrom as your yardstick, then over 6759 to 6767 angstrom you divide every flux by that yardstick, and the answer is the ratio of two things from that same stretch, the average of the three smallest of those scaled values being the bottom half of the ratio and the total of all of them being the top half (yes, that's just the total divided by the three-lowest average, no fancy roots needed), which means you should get 5.2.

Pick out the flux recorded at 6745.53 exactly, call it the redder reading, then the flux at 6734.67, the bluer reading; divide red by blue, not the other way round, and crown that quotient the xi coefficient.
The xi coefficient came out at 0.86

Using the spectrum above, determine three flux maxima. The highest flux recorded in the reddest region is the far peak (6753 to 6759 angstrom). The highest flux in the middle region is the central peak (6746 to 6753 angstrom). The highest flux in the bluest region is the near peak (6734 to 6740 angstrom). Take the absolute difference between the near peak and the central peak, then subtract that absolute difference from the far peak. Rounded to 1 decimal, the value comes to 5.1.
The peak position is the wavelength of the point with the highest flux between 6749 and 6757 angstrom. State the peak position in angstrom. 6756.41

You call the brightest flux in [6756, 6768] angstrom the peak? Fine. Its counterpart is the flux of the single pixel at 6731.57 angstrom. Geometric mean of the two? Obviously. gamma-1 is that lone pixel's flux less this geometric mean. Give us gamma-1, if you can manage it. -0.2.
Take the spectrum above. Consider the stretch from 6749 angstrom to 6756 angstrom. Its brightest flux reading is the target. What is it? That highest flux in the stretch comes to 4.691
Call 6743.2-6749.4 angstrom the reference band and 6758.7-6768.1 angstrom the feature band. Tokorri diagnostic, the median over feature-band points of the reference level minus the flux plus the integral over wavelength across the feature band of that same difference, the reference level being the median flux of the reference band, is 3.2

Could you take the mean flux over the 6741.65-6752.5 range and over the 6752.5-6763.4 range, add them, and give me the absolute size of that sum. 9.10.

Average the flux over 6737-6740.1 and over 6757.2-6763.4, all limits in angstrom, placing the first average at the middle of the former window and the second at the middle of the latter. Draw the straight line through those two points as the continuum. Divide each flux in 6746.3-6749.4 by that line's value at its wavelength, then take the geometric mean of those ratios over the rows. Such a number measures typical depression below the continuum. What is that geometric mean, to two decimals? 1.03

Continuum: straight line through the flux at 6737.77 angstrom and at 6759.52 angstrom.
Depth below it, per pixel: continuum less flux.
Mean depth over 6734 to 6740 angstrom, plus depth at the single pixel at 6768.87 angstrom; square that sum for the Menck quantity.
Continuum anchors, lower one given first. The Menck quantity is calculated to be 0.04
